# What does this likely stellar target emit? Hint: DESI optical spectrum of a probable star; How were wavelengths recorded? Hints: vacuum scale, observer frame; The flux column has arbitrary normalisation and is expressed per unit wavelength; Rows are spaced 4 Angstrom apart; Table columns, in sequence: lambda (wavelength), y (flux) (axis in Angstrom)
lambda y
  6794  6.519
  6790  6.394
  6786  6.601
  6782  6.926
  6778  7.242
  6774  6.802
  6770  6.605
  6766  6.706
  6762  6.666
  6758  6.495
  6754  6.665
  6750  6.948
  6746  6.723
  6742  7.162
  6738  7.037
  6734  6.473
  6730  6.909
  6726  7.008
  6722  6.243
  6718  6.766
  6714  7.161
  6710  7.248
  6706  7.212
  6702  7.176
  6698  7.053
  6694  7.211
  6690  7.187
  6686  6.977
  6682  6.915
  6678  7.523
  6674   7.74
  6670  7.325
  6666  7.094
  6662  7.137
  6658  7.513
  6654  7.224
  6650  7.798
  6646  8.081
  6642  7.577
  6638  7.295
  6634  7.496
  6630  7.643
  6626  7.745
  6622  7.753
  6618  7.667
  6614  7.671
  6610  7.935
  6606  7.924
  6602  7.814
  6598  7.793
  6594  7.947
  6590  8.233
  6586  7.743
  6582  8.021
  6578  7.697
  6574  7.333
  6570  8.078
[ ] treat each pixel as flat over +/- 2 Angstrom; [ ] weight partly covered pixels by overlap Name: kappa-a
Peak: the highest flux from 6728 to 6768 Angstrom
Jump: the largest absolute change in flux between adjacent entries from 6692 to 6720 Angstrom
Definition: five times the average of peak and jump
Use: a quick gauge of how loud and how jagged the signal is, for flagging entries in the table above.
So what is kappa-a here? 18.9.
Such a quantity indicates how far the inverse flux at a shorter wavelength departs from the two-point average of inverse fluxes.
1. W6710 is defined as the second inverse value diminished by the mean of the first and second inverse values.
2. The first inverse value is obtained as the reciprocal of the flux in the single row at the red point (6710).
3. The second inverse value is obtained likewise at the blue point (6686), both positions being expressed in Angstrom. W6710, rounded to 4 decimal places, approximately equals 0.0027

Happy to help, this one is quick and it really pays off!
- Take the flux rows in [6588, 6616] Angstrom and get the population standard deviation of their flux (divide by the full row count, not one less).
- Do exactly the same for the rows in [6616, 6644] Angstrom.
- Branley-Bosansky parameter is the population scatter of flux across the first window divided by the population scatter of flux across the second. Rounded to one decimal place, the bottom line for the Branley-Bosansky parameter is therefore 1.1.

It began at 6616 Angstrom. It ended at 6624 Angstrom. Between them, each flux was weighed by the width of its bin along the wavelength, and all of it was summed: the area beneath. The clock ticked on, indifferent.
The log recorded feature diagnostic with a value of 61.7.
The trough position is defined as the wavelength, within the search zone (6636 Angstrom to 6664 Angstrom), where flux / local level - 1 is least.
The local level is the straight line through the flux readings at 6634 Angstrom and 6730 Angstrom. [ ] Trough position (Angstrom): 6662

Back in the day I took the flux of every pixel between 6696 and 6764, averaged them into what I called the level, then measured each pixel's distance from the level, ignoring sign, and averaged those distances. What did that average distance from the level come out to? 0.250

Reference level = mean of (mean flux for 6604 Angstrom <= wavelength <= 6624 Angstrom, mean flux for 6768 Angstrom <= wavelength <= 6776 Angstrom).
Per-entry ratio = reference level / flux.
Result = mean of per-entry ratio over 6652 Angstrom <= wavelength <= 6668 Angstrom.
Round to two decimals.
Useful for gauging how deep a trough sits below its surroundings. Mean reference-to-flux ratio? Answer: 1.00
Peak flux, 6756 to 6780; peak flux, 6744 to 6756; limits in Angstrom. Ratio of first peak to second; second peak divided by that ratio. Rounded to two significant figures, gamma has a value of 6.7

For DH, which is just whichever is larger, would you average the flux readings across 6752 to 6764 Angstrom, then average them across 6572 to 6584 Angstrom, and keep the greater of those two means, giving 7.68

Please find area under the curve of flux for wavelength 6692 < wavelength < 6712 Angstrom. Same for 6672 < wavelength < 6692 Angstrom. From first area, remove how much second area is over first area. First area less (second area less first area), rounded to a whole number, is 142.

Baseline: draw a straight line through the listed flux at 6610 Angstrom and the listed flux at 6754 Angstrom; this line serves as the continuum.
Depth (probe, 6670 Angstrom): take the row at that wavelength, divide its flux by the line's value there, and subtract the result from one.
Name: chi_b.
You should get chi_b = 0.01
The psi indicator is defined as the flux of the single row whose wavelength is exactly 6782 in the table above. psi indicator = 6.926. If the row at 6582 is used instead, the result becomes 8.021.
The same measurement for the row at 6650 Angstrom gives 7.798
